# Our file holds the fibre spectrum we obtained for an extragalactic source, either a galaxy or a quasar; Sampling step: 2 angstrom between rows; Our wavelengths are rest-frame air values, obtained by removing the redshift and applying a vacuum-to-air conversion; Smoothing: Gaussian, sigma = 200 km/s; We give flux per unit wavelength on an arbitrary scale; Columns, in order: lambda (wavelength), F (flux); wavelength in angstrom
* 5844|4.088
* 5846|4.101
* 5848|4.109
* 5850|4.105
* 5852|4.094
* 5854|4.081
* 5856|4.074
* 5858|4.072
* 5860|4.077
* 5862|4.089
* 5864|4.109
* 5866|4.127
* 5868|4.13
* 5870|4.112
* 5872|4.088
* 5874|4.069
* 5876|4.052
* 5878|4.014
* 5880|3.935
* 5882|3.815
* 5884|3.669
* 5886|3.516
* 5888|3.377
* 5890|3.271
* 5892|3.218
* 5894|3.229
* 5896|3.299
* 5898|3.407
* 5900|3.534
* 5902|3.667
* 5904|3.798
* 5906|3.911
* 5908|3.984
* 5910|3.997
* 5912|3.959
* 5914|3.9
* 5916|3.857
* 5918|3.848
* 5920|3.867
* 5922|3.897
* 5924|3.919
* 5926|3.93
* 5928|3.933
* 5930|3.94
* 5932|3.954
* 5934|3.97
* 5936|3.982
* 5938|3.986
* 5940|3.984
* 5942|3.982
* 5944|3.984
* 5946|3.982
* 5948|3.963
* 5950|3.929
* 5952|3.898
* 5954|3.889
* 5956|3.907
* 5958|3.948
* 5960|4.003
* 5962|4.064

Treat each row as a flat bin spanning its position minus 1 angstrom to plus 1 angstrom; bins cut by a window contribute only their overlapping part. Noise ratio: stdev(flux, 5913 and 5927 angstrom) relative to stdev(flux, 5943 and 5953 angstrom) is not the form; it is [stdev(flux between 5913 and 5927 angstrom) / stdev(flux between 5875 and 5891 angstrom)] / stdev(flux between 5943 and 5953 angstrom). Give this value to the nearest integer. 3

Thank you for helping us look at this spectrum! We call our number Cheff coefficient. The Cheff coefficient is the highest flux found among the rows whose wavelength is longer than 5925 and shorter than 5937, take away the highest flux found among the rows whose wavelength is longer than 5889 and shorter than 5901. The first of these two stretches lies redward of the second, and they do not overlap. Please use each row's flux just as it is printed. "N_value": 0.45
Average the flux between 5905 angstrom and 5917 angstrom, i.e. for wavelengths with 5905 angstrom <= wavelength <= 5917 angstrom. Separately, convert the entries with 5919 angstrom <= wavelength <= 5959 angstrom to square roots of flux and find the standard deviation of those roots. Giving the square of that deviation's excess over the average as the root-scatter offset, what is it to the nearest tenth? 15.4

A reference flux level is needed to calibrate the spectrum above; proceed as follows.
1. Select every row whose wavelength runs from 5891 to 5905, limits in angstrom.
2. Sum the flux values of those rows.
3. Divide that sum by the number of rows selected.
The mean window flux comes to 3.5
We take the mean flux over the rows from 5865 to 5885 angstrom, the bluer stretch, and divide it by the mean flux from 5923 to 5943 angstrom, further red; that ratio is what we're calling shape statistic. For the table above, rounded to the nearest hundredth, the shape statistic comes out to 1.01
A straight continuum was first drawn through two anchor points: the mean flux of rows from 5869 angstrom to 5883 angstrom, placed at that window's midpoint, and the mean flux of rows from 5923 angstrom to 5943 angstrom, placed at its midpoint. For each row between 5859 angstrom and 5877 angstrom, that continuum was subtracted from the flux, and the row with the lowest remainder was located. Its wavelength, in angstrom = 5876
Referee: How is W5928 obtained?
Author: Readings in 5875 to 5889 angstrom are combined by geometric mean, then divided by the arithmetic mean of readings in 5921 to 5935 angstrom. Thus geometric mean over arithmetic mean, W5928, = 0.96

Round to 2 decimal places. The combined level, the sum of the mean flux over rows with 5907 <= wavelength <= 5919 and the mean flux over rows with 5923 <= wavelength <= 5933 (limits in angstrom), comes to 7.86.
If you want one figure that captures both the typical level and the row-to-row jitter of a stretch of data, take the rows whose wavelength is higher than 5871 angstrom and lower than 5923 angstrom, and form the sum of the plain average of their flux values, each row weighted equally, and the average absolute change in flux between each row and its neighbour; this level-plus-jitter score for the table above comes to 3.81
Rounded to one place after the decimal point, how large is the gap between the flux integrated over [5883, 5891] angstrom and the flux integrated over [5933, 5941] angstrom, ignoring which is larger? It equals 4.2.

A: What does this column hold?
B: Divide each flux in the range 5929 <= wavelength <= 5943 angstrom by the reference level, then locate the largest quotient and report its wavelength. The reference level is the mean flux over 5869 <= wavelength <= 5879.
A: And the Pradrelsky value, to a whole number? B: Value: 5938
